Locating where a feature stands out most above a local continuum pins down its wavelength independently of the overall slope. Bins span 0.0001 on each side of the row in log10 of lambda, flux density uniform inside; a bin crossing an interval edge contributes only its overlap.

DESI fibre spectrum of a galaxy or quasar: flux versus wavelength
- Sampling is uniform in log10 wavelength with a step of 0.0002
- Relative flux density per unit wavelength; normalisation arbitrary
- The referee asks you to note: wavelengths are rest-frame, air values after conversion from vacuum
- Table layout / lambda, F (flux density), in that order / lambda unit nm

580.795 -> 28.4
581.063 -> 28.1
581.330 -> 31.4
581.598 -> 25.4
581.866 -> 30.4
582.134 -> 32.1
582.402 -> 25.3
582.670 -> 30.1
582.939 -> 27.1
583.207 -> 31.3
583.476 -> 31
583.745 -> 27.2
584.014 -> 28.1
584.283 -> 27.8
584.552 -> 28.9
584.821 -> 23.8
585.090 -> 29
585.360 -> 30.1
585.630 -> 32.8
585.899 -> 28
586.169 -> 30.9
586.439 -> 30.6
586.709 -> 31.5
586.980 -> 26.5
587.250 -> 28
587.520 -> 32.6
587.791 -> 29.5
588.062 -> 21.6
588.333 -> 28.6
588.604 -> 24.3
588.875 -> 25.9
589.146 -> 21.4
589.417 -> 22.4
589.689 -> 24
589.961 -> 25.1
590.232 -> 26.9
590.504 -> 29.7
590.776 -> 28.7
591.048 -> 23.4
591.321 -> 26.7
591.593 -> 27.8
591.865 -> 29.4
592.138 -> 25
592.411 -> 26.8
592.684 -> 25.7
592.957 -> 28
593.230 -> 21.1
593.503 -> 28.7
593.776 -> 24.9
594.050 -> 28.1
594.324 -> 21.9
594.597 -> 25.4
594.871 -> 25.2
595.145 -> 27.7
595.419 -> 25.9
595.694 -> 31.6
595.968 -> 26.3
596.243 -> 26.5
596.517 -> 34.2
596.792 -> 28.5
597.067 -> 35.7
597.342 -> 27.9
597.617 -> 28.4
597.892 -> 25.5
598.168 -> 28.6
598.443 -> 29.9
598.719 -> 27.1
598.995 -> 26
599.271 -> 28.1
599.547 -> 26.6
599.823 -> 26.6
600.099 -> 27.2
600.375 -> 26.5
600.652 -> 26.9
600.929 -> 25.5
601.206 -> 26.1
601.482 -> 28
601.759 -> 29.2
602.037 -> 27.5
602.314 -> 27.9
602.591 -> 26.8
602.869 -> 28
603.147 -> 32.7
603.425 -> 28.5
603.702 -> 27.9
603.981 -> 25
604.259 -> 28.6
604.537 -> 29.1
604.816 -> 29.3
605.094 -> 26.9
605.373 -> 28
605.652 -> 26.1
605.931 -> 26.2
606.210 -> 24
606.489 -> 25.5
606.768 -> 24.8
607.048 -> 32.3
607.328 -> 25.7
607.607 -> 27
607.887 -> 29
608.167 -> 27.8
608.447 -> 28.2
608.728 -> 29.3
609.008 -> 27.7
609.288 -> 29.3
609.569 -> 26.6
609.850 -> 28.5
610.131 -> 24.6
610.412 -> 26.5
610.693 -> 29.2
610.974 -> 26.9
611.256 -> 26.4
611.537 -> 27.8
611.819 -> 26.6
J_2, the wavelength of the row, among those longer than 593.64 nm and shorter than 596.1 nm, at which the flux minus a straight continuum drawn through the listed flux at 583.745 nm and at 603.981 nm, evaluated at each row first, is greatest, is 595.694 nm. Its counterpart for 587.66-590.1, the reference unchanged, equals 587.791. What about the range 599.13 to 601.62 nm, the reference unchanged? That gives 601.482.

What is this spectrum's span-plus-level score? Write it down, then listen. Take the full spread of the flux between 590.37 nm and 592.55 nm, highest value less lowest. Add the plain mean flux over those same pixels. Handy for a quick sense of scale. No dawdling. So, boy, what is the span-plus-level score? 33.5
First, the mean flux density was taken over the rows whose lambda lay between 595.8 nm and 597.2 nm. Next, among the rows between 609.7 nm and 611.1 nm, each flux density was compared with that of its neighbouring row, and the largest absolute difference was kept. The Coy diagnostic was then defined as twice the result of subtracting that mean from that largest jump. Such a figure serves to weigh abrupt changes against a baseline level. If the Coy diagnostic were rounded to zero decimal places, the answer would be -53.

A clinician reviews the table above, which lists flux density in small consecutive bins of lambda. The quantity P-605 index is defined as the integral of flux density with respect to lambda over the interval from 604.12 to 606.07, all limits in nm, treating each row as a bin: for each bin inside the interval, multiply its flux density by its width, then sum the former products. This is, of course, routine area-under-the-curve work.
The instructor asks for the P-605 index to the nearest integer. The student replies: 54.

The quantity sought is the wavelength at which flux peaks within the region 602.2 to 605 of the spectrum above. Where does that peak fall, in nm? 603.147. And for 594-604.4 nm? 597.067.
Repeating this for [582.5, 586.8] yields 585.630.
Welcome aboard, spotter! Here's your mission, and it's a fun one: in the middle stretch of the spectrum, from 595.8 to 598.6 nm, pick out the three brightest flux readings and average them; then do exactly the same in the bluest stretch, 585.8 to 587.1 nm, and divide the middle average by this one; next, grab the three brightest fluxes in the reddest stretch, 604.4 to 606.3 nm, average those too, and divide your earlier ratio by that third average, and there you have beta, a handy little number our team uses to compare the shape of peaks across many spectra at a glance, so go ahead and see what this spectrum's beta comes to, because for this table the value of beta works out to 0.0373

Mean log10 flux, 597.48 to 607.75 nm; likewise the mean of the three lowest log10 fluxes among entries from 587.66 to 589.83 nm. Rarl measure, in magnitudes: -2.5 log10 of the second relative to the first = 0.077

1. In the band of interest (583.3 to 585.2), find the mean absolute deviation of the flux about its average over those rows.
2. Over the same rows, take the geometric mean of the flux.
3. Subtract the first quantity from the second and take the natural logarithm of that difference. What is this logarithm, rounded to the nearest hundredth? 3.27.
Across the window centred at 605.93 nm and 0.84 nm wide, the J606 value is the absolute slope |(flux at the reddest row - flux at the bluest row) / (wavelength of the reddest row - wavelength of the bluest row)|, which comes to 3.8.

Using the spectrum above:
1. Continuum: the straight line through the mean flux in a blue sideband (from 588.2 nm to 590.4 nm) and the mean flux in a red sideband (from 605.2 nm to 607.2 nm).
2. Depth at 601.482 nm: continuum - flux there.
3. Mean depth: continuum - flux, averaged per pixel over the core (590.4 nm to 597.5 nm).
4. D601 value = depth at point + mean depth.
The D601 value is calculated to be -3.8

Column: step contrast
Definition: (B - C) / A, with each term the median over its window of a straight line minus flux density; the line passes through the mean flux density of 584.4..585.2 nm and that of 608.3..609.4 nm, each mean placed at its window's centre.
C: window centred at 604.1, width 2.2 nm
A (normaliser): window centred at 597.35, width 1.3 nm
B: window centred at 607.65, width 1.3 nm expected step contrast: -2.3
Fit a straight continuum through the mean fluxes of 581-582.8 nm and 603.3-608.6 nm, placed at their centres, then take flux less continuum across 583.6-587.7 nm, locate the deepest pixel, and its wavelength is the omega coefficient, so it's 584.821 nm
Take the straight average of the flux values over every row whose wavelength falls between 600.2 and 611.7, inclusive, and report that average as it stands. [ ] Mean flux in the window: 27.5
